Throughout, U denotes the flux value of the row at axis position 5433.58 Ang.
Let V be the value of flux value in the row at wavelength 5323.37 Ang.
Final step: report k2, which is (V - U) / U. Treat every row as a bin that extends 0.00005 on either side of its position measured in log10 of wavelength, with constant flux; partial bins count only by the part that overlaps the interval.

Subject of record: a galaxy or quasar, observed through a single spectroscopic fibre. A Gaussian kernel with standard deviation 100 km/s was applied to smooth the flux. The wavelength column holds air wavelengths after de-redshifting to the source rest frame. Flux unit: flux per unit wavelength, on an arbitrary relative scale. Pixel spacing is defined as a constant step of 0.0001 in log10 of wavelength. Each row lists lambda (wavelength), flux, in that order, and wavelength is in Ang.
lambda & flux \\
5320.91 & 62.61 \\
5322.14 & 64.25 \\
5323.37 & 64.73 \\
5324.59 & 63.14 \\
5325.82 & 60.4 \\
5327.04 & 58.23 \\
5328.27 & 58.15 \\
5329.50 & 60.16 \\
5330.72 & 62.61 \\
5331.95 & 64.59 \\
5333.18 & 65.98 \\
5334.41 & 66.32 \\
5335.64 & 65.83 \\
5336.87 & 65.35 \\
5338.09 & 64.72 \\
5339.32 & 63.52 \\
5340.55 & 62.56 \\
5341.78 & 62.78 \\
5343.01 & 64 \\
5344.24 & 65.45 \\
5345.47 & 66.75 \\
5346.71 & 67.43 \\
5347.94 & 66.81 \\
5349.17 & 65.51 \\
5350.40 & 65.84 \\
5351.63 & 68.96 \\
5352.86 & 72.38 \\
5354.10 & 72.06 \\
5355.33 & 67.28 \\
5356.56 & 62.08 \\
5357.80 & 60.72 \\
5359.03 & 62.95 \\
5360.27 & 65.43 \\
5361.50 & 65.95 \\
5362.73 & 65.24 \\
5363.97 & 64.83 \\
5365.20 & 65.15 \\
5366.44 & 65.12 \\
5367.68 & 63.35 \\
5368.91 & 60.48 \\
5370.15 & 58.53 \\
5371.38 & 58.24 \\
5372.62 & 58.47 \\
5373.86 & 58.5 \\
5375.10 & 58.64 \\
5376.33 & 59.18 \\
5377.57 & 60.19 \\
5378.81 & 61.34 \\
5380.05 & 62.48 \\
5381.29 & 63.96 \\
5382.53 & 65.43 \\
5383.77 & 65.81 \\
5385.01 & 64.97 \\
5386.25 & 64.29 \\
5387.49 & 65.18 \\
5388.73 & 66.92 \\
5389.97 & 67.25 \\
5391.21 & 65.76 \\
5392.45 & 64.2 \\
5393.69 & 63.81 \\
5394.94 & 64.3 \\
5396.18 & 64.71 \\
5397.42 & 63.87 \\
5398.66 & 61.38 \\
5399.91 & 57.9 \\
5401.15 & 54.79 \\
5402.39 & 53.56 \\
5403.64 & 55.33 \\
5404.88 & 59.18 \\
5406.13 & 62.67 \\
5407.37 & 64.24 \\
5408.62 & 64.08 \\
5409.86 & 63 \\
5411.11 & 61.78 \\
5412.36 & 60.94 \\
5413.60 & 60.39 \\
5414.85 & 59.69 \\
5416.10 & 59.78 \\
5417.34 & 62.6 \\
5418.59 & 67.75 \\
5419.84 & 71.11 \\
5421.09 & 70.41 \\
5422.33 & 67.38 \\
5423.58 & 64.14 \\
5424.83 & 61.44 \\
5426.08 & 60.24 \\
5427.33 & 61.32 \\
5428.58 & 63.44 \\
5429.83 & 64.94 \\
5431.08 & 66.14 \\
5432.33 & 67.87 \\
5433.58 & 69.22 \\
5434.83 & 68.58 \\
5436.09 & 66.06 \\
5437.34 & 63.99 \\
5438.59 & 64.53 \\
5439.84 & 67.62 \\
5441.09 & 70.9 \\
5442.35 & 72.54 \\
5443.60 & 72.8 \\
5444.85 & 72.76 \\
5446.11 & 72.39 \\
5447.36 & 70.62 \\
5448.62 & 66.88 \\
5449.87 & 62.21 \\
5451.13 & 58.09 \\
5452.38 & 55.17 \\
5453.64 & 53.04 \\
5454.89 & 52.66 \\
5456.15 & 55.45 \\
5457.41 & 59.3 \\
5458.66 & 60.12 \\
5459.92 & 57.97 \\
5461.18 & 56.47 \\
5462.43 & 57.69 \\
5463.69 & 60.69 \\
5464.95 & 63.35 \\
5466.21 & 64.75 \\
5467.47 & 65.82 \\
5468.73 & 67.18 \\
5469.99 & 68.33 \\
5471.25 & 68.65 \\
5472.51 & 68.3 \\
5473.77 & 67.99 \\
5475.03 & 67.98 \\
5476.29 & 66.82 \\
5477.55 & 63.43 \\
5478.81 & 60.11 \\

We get -0.06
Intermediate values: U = 69.22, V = 64.73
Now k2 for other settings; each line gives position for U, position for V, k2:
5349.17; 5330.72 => -0.04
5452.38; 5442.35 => 0.31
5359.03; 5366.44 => 0.03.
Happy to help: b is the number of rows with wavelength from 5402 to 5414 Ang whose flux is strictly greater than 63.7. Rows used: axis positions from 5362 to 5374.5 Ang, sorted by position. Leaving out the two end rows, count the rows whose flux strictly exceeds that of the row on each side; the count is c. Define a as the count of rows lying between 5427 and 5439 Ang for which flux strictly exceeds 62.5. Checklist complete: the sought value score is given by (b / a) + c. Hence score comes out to 1.2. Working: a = 9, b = 2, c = 1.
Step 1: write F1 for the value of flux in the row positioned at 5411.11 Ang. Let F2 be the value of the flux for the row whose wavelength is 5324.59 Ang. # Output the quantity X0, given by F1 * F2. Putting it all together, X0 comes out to 3901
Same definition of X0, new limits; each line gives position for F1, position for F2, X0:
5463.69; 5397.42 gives 3876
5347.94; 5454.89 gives 3518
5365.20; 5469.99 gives 4452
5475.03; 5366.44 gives 4427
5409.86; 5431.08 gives 4167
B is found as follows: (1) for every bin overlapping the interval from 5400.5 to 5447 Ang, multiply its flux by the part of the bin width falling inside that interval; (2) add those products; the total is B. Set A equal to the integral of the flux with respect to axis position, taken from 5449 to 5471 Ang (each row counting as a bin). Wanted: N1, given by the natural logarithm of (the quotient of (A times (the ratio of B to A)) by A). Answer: 0.82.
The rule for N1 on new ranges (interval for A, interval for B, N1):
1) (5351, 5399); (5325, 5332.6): -1.89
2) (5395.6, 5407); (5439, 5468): 0.99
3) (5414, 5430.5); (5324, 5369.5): 1.02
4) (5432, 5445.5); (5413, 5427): -0.04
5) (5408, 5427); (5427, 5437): -0.61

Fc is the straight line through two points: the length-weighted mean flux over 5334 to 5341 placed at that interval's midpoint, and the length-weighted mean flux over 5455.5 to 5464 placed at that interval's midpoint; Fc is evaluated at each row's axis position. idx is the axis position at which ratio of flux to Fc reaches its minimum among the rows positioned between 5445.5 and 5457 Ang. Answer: 5454.89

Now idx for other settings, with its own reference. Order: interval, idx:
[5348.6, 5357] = 5356.56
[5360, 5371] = 5370.15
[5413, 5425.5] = 5414.85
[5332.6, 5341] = 5340.55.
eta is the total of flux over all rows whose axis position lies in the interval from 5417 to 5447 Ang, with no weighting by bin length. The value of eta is 1610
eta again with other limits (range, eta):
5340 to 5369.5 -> 1569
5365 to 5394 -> 1507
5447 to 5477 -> 1496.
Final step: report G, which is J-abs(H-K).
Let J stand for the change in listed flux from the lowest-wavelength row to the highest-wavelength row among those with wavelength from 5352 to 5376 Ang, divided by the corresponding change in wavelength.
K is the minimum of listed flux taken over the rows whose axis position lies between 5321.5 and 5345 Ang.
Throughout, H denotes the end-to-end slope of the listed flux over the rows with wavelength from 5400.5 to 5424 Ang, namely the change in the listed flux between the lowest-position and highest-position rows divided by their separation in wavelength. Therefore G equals -58.4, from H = 0.42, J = -0.6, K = 58.15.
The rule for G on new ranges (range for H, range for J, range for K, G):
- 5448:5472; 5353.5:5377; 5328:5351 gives -58.7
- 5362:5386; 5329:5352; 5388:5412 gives -53.2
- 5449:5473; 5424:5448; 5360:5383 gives -57.6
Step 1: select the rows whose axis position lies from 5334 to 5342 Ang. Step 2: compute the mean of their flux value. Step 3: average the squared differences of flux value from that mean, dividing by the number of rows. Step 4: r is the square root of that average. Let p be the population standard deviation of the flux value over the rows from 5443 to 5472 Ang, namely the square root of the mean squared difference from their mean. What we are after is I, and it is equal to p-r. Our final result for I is 4.9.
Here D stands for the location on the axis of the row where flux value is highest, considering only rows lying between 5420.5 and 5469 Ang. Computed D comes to 5443.60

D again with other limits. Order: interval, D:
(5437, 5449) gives 5443.60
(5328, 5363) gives 5352.86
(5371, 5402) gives 5389.97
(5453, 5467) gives 5466.21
